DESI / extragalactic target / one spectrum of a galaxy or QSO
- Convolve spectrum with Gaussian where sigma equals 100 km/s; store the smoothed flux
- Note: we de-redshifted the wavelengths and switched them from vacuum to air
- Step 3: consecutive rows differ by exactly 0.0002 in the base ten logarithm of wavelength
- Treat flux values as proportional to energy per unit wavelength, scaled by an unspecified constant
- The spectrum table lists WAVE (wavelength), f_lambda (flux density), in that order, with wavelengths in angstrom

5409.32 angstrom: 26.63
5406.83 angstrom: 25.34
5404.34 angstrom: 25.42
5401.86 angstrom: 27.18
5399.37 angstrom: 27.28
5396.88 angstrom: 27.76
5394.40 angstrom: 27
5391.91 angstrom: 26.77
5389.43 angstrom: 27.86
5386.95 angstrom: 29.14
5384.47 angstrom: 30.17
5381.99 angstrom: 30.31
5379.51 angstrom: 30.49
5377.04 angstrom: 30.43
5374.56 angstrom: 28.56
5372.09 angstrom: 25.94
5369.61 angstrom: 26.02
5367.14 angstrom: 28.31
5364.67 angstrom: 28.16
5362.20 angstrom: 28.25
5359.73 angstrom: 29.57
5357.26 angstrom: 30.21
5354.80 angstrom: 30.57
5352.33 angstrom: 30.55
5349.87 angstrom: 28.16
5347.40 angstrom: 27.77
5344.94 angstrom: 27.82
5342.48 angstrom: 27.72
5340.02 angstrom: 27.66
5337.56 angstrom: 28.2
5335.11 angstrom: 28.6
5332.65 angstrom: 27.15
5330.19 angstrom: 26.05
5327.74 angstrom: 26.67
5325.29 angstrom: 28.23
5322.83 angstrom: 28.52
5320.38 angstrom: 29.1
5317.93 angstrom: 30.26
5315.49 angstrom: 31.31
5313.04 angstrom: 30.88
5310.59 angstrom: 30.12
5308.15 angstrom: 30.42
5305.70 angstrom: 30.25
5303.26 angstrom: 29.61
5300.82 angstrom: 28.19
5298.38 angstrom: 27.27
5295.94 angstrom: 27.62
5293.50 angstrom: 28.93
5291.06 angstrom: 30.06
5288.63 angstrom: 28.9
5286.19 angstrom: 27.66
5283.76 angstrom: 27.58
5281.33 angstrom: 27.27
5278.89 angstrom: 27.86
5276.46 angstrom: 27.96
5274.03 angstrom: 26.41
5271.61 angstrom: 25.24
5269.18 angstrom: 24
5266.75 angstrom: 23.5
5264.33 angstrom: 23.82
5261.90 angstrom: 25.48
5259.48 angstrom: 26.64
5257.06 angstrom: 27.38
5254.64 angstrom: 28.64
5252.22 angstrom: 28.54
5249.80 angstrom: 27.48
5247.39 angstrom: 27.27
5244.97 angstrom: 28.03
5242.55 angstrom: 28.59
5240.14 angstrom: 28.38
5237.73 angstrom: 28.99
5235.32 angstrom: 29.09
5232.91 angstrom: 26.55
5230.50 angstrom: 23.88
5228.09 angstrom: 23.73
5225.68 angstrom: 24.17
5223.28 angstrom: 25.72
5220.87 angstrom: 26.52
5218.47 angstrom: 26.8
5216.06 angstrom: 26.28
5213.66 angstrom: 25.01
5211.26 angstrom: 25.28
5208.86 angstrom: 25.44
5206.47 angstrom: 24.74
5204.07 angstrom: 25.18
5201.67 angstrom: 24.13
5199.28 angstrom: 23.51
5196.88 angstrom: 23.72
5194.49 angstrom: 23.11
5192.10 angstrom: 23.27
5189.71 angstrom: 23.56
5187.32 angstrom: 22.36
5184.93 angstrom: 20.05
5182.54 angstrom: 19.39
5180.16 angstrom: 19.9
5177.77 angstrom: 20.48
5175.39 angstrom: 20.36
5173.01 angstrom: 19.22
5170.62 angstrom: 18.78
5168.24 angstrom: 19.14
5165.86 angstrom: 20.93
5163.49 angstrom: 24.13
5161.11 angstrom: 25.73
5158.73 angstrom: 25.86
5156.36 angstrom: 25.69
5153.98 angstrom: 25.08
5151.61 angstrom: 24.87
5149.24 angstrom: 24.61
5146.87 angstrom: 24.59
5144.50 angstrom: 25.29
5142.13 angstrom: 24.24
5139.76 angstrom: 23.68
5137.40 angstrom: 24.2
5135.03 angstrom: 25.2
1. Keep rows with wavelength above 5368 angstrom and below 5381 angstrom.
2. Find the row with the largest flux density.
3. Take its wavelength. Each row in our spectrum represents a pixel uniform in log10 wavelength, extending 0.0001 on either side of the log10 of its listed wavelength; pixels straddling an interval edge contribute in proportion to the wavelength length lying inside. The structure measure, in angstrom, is 5379.51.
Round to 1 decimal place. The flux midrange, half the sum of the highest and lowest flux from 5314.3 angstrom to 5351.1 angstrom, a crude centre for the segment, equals 28.7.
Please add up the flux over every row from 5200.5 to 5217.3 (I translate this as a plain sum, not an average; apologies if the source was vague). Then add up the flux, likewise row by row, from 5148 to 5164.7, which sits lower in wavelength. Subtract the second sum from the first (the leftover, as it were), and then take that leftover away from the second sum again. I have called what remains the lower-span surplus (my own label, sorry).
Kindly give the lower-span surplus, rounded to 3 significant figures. 176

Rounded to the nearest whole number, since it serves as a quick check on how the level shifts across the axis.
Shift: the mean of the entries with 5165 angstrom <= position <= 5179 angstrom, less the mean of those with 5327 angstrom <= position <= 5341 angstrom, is -8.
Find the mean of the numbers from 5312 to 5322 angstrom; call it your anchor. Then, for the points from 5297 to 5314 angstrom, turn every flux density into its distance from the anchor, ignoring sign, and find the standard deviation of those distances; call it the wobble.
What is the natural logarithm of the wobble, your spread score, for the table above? 0.1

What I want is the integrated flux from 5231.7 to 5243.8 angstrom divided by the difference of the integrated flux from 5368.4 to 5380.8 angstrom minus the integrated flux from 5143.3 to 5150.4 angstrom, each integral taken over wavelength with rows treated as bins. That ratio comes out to 2.0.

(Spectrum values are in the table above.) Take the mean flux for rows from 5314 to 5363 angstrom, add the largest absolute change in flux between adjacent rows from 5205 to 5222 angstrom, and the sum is 29.9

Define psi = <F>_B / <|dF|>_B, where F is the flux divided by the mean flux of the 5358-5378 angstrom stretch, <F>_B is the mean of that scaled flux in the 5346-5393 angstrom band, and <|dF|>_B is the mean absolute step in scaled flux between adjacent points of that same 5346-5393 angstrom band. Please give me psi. 32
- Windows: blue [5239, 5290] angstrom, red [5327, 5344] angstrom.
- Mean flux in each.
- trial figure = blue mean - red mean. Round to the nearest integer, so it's 0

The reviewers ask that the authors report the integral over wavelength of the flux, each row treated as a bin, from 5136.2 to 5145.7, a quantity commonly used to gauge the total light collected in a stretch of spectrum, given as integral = 231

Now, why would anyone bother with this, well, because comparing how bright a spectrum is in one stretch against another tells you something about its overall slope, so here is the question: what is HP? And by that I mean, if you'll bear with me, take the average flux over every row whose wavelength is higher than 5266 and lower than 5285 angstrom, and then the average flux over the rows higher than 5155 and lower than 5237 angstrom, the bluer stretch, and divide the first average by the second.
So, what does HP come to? 1.11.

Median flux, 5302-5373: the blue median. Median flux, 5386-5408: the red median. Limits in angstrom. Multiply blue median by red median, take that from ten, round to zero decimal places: -759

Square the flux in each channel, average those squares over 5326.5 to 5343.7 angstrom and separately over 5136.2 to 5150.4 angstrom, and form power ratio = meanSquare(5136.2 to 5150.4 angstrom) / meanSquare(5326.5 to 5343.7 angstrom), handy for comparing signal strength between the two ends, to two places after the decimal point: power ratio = 0.79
